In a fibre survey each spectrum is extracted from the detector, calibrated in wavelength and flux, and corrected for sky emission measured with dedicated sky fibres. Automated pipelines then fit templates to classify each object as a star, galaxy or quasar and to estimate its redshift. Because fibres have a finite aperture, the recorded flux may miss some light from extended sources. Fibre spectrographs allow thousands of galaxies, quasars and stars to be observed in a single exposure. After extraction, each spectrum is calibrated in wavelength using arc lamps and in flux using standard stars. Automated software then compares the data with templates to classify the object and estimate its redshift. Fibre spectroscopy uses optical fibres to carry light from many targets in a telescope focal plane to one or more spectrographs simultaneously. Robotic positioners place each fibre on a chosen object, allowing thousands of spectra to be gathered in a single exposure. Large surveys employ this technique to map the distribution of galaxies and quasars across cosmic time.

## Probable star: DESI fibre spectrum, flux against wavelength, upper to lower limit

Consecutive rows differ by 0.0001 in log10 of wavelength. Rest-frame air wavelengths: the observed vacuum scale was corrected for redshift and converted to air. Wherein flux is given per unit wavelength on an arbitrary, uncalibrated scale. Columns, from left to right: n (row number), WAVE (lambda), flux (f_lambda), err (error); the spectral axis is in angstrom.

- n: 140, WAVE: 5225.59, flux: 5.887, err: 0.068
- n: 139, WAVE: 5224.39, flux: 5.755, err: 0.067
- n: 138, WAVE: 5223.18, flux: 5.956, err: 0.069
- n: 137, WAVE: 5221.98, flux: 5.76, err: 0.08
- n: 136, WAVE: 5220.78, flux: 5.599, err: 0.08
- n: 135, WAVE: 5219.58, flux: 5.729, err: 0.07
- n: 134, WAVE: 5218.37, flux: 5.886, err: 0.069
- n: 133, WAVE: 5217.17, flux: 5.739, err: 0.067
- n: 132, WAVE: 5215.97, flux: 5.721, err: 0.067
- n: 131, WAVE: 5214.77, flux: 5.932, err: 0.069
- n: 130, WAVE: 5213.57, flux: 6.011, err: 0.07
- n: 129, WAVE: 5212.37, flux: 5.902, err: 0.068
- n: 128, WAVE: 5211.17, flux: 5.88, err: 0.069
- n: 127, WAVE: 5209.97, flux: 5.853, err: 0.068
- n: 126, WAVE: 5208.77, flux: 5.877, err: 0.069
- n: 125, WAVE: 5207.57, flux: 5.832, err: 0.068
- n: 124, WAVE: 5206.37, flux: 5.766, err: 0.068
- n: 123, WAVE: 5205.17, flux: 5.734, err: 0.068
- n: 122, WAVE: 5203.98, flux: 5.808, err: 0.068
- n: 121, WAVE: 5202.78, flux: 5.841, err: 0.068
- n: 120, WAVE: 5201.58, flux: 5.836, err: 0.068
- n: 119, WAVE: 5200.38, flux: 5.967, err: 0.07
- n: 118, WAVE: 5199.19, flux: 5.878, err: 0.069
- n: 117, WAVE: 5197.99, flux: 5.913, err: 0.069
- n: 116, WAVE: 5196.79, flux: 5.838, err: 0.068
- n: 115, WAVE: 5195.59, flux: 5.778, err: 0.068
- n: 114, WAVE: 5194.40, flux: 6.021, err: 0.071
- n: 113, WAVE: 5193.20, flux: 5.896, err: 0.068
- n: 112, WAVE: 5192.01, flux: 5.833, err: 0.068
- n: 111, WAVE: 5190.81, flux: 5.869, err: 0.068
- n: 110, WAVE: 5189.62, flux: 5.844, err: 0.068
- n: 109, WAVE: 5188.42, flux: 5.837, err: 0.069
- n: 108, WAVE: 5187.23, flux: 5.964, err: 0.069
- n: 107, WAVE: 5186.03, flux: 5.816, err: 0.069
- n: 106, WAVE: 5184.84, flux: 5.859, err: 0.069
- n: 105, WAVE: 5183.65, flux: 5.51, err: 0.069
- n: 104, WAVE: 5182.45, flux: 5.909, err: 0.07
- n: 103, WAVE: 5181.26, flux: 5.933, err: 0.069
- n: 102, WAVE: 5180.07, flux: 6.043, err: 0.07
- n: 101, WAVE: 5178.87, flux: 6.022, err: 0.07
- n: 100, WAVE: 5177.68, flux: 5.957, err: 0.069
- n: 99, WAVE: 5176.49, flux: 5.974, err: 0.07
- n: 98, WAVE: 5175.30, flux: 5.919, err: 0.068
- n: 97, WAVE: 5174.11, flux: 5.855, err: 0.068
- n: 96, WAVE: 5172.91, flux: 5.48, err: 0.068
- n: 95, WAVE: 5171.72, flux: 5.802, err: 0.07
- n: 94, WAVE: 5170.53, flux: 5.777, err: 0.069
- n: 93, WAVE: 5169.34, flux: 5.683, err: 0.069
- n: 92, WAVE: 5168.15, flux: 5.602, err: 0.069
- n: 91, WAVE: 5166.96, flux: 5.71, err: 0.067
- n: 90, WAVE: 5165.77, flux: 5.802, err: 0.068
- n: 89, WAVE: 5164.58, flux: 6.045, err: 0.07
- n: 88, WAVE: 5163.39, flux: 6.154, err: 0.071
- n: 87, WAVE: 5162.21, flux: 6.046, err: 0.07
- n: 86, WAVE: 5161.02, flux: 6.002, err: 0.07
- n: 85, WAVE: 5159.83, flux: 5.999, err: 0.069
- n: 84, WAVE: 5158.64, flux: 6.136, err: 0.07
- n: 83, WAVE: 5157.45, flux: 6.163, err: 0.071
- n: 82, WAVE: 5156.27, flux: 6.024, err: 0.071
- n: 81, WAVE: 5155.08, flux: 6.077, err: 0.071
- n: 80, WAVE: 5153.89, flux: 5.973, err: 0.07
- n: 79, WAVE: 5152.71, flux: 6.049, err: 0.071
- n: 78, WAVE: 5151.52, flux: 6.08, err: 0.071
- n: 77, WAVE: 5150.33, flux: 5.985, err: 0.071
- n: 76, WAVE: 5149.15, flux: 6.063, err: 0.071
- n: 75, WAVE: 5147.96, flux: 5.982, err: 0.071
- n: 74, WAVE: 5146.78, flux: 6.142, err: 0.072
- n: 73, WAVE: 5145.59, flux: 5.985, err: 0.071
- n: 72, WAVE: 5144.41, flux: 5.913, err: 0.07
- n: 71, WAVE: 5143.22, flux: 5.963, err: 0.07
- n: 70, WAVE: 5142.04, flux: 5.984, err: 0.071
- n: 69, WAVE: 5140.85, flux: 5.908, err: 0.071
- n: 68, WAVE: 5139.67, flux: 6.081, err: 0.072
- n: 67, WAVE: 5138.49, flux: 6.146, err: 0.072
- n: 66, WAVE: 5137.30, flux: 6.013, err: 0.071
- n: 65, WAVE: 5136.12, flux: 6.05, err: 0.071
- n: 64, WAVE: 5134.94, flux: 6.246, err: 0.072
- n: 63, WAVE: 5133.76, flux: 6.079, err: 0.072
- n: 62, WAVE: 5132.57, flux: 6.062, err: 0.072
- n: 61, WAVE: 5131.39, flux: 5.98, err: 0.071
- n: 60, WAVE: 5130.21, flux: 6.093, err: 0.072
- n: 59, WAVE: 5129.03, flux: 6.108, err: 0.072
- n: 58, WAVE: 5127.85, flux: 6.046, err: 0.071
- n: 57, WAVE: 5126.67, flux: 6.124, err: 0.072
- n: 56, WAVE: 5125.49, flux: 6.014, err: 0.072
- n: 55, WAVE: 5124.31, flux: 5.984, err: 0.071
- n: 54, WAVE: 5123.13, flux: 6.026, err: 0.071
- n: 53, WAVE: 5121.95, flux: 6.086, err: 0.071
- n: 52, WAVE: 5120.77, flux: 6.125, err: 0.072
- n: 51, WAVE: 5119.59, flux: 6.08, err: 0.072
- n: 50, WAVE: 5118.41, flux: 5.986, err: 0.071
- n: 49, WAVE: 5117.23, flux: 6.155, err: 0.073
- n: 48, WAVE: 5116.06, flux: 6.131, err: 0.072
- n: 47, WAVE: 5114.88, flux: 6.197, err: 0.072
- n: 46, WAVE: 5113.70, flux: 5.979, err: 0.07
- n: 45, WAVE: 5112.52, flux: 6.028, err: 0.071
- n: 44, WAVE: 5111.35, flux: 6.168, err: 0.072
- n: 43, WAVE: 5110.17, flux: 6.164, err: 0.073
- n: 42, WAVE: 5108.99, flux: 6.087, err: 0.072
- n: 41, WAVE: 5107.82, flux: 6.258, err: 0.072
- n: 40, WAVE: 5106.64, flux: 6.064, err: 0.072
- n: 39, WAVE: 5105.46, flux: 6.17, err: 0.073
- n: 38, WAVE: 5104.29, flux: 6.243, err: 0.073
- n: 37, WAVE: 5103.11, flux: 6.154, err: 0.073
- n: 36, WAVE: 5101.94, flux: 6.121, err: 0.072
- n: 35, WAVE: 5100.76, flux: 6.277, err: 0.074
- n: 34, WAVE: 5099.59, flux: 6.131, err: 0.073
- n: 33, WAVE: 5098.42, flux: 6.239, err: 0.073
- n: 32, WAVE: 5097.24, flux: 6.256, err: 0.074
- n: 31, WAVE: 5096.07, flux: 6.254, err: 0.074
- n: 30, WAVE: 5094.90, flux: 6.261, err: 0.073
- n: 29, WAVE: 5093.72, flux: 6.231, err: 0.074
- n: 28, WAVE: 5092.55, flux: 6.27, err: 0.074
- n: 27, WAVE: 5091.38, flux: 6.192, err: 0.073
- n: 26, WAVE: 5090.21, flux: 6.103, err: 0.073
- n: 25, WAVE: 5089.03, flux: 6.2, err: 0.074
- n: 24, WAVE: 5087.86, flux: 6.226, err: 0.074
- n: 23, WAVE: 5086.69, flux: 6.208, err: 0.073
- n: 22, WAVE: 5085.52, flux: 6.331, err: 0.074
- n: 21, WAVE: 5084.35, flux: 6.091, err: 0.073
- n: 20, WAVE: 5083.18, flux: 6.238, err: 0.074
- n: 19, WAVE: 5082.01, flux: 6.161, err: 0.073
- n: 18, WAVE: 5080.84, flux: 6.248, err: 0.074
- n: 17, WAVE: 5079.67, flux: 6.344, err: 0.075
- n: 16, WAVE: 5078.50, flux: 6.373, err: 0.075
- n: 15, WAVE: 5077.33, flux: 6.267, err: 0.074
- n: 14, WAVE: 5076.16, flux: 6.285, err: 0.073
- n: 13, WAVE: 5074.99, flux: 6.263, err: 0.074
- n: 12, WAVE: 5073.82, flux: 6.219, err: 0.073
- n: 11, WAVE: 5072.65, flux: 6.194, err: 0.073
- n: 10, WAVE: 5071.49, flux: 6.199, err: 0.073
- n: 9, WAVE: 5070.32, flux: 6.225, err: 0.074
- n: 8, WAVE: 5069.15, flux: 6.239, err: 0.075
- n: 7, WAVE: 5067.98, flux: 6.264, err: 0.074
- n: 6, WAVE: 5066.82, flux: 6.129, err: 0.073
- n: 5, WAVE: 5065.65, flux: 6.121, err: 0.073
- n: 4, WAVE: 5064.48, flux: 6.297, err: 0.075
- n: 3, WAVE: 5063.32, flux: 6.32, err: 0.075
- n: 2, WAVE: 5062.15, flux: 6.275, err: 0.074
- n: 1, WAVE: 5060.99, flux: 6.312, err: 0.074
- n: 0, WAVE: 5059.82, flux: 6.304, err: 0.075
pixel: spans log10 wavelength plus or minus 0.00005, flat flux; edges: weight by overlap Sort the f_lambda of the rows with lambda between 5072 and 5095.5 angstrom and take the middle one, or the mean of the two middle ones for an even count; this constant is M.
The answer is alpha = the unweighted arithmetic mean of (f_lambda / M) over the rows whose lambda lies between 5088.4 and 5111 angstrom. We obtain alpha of 0.993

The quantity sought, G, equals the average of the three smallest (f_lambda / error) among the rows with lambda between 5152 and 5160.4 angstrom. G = 85.1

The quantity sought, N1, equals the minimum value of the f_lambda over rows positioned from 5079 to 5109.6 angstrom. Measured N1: 6.064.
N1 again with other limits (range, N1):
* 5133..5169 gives 5.602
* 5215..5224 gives 5.599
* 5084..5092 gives 6.091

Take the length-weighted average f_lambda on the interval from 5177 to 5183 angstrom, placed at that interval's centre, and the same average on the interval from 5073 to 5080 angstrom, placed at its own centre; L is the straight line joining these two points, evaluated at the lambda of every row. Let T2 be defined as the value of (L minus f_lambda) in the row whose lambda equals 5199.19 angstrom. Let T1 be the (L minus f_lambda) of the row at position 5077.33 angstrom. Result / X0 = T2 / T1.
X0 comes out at 3.8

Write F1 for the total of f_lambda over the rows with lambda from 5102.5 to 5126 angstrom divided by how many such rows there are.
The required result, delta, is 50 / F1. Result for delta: 8.19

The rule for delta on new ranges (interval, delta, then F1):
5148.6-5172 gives 8.39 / 5.96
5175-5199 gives 8.49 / 5.89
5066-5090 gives 8.02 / 6.24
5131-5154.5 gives 8.29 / 6.03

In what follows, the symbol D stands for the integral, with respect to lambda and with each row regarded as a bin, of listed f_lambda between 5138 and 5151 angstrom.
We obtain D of 78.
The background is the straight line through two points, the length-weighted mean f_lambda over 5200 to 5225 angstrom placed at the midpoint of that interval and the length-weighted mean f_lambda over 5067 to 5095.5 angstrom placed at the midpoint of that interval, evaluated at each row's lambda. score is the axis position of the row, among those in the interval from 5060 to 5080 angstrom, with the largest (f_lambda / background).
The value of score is 5078.50 angstrom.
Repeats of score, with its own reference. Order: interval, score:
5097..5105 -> 5100.76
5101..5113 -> 5107.82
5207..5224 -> 5213.57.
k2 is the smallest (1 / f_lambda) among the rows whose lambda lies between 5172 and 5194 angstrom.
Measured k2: 0.165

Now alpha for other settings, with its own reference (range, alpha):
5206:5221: 0.934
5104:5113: 0.986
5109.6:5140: 0.976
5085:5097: 0.999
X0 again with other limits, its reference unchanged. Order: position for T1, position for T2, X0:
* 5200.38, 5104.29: 0.9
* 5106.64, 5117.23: 0.0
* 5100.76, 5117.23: -0.1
